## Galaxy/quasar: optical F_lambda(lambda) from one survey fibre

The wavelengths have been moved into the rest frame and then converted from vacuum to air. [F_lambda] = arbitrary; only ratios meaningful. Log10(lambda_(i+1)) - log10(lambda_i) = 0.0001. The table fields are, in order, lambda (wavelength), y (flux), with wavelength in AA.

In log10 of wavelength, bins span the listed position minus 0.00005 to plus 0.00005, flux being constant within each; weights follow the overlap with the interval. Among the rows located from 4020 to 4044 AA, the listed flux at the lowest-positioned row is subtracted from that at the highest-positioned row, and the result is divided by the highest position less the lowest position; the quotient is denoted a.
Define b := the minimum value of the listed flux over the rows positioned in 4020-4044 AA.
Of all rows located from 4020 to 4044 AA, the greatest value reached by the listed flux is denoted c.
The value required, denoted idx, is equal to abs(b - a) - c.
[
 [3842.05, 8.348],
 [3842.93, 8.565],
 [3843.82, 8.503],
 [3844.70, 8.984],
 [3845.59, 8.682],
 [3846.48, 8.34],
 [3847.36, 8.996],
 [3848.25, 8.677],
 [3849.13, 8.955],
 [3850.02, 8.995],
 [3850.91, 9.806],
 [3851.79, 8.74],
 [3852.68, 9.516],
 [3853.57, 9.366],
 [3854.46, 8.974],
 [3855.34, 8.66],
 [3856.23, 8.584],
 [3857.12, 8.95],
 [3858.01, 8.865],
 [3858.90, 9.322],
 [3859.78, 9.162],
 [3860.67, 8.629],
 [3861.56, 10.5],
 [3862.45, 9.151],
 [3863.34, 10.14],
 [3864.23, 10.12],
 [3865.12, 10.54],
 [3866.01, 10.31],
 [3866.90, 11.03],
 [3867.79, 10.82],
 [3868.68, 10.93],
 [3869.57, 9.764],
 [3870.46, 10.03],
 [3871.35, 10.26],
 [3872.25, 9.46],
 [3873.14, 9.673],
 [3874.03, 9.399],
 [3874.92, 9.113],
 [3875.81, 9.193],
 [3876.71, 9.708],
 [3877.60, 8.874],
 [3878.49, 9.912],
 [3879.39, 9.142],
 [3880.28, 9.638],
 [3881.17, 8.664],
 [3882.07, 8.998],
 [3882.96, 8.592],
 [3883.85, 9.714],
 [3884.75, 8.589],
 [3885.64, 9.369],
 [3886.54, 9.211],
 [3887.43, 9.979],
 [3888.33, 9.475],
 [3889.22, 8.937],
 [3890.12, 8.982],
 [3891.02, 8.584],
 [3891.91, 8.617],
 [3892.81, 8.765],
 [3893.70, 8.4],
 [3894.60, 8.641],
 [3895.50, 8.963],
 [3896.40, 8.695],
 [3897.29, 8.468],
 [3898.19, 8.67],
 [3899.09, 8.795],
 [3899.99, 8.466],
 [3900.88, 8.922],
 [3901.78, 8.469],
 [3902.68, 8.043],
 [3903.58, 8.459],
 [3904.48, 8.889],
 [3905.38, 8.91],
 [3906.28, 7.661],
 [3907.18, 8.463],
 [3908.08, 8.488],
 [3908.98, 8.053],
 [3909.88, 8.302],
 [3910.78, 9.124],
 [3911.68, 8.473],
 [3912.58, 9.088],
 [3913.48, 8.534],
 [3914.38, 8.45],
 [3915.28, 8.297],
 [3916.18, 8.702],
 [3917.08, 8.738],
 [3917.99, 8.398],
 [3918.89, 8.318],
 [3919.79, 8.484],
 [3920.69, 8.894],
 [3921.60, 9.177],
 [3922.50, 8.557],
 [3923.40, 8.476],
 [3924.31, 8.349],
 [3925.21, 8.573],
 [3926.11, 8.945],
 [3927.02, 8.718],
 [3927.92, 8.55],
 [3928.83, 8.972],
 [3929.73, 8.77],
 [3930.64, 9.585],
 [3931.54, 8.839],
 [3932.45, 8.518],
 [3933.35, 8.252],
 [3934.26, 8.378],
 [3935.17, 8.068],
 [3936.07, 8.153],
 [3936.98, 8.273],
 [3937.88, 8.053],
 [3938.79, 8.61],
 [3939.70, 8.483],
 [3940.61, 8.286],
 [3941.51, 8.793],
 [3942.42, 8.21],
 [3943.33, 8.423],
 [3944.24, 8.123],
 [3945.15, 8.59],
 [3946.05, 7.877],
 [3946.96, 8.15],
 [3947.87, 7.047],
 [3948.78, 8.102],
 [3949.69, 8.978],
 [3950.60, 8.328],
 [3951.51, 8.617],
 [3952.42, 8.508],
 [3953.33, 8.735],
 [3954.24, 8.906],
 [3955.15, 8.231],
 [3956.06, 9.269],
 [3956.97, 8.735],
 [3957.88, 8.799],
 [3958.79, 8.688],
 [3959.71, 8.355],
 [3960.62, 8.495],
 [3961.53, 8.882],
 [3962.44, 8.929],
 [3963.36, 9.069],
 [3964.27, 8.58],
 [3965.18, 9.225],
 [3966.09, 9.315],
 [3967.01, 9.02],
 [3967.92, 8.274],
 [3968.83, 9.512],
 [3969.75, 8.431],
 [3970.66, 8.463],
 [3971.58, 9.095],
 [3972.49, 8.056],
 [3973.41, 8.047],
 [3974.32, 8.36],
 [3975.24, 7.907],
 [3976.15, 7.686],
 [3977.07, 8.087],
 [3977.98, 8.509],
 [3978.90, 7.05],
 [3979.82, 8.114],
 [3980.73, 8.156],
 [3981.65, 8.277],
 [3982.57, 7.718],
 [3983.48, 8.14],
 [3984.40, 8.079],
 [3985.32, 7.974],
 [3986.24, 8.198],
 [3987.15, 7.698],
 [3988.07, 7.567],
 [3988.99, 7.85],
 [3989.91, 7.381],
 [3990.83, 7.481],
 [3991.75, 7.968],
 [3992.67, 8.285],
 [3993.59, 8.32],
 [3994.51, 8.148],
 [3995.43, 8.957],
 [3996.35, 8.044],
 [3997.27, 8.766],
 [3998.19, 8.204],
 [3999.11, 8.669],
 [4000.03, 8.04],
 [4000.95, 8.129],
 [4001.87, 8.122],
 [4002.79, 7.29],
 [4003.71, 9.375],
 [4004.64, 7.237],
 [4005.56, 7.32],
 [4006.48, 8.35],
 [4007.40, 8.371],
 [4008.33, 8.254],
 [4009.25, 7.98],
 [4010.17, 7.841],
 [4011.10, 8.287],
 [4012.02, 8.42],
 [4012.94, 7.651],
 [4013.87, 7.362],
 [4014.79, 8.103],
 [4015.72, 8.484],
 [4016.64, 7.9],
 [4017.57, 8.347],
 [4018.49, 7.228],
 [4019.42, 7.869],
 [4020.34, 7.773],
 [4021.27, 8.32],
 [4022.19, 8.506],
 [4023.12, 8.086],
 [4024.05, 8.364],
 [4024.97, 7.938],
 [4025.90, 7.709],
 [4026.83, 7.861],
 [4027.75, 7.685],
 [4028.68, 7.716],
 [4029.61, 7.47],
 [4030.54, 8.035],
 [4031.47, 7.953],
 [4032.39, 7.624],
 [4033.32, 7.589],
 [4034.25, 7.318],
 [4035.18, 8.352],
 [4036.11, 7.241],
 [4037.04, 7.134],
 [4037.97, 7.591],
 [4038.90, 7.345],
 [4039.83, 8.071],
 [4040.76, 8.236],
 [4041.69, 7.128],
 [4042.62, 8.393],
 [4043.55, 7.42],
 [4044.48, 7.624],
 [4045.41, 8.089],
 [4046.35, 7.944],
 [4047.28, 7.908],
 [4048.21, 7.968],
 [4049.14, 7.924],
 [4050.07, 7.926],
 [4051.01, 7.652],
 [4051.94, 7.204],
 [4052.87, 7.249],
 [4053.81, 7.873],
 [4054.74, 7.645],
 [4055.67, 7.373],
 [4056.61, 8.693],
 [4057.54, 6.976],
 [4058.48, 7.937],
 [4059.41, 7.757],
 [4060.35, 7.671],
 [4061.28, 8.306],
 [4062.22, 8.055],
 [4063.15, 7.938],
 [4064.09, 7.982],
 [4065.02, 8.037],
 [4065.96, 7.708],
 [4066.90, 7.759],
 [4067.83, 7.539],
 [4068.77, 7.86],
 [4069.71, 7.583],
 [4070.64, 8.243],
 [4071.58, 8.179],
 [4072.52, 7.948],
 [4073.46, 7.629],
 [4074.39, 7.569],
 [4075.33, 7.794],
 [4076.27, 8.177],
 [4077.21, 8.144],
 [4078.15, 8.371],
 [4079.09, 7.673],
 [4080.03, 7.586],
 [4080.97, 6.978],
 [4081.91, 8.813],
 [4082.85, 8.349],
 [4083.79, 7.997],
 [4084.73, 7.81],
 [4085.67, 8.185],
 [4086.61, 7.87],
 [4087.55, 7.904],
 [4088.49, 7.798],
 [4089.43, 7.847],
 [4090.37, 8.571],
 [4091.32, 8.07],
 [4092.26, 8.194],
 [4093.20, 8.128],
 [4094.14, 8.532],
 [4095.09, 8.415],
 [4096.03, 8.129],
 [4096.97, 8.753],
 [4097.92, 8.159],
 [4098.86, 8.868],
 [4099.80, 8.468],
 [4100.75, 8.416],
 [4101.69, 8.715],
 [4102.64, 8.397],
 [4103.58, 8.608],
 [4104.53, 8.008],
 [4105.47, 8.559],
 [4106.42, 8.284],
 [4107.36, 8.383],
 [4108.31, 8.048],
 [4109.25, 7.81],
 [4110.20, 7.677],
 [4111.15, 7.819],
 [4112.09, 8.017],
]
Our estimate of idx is -1.4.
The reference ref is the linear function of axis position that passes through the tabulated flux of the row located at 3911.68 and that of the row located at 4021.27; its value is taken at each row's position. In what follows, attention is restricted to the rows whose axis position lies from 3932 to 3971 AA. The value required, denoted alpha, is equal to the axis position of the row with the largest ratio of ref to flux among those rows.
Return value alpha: 3947.87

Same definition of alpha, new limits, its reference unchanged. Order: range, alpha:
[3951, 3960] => 3955.15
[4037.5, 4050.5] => 4041.69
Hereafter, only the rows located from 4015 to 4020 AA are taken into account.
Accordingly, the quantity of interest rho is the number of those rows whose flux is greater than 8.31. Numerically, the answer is 2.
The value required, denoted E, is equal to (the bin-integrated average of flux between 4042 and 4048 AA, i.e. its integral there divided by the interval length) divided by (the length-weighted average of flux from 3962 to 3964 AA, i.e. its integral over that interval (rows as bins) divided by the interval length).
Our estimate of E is 0.88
